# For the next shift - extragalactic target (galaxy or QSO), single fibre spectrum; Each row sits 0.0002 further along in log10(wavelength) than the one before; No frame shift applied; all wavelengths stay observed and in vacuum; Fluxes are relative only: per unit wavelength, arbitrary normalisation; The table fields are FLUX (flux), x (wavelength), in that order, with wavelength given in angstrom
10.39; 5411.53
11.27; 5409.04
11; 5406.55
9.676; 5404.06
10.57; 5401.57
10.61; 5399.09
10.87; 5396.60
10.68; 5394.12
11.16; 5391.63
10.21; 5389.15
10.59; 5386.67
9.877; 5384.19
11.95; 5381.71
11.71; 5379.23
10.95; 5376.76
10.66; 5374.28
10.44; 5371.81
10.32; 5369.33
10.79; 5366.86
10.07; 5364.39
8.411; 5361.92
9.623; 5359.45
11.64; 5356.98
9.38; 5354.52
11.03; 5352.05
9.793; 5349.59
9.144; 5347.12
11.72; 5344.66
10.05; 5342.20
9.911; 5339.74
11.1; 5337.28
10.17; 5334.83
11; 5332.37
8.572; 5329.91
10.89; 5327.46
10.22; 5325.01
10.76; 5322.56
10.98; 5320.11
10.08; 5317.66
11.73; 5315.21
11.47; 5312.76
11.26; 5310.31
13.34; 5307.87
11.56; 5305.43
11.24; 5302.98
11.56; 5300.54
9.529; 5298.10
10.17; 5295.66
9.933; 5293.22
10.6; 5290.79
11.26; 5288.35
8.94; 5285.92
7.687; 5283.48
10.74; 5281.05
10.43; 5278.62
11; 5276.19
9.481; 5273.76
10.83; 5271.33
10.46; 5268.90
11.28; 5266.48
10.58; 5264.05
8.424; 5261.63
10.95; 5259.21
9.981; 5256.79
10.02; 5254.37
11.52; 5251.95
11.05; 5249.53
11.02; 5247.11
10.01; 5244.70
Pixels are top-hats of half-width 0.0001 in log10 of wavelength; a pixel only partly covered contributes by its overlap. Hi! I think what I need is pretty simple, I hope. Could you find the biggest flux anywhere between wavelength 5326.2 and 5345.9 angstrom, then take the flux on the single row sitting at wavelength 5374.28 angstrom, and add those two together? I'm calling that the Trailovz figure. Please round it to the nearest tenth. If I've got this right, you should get 22.4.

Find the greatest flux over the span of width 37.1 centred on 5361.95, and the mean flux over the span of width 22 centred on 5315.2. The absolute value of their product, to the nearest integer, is 132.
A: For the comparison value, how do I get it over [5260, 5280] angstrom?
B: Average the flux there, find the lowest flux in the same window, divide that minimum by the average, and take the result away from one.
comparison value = 0.18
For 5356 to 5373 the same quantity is 0.17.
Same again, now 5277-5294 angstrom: 0.23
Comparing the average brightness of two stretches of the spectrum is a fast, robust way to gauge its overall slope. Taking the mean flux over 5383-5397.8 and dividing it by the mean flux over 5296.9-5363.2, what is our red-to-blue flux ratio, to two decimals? 1.00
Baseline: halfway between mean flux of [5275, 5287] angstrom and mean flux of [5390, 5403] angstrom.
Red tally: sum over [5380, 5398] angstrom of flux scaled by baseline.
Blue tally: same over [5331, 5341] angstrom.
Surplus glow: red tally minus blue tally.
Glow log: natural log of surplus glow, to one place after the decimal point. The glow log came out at 1.2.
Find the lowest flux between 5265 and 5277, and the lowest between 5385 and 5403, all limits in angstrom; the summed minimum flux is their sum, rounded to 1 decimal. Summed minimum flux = 19.7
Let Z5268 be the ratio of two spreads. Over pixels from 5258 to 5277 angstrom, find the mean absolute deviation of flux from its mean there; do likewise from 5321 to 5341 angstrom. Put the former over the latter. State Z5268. 1.2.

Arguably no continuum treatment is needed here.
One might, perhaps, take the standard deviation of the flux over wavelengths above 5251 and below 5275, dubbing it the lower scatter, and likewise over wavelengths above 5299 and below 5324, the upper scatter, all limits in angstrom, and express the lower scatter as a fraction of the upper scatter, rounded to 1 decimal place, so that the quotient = 1.1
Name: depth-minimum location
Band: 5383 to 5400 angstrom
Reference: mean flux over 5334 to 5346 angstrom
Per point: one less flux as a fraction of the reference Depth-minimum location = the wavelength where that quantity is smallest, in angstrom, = 5391.63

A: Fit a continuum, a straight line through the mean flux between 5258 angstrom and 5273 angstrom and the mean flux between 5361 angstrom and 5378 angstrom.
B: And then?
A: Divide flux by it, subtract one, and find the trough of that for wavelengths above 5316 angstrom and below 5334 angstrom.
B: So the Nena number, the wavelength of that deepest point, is 5329.91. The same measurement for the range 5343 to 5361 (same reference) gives 5347.12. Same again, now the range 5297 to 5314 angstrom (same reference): 5298.10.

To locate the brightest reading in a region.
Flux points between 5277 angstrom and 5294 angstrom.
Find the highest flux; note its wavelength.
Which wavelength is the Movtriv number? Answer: 5288.35 angstrom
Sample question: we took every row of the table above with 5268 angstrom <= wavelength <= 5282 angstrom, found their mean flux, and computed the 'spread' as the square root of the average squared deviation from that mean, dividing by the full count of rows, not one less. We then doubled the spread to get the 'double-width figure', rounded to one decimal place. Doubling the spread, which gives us 1.0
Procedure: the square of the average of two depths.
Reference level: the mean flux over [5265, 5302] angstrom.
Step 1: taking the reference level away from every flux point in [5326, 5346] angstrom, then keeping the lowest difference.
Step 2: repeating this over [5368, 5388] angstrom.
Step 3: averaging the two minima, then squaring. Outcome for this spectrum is 1.1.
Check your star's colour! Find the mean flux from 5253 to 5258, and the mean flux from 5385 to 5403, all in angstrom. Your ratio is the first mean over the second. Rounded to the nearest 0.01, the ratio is 0.94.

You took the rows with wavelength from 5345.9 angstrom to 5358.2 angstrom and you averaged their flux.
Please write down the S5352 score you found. 10.2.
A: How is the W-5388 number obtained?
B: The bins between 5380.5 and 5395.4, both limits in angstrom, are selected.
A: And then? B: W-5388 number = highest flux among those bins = 11.95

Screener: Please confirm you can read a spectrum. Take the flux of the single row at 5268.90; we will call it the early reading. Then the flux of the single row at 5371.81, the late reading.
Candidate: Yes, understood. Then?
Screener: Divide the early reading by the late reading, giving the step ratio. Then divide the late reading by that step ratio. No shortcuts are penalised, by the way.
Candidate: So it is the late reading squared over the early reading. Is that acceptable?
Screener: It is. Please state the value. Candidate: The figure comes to 10.4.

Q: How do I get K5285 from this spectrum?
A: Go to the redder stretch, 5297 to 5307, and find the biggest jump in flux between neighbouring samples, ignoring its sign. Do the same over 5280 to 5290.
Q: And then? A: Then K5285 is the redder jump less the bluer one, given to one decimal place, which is -1.0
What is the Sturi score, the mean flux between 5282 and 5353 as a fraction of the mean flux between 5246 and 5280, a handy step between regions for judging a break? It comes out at 1.00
